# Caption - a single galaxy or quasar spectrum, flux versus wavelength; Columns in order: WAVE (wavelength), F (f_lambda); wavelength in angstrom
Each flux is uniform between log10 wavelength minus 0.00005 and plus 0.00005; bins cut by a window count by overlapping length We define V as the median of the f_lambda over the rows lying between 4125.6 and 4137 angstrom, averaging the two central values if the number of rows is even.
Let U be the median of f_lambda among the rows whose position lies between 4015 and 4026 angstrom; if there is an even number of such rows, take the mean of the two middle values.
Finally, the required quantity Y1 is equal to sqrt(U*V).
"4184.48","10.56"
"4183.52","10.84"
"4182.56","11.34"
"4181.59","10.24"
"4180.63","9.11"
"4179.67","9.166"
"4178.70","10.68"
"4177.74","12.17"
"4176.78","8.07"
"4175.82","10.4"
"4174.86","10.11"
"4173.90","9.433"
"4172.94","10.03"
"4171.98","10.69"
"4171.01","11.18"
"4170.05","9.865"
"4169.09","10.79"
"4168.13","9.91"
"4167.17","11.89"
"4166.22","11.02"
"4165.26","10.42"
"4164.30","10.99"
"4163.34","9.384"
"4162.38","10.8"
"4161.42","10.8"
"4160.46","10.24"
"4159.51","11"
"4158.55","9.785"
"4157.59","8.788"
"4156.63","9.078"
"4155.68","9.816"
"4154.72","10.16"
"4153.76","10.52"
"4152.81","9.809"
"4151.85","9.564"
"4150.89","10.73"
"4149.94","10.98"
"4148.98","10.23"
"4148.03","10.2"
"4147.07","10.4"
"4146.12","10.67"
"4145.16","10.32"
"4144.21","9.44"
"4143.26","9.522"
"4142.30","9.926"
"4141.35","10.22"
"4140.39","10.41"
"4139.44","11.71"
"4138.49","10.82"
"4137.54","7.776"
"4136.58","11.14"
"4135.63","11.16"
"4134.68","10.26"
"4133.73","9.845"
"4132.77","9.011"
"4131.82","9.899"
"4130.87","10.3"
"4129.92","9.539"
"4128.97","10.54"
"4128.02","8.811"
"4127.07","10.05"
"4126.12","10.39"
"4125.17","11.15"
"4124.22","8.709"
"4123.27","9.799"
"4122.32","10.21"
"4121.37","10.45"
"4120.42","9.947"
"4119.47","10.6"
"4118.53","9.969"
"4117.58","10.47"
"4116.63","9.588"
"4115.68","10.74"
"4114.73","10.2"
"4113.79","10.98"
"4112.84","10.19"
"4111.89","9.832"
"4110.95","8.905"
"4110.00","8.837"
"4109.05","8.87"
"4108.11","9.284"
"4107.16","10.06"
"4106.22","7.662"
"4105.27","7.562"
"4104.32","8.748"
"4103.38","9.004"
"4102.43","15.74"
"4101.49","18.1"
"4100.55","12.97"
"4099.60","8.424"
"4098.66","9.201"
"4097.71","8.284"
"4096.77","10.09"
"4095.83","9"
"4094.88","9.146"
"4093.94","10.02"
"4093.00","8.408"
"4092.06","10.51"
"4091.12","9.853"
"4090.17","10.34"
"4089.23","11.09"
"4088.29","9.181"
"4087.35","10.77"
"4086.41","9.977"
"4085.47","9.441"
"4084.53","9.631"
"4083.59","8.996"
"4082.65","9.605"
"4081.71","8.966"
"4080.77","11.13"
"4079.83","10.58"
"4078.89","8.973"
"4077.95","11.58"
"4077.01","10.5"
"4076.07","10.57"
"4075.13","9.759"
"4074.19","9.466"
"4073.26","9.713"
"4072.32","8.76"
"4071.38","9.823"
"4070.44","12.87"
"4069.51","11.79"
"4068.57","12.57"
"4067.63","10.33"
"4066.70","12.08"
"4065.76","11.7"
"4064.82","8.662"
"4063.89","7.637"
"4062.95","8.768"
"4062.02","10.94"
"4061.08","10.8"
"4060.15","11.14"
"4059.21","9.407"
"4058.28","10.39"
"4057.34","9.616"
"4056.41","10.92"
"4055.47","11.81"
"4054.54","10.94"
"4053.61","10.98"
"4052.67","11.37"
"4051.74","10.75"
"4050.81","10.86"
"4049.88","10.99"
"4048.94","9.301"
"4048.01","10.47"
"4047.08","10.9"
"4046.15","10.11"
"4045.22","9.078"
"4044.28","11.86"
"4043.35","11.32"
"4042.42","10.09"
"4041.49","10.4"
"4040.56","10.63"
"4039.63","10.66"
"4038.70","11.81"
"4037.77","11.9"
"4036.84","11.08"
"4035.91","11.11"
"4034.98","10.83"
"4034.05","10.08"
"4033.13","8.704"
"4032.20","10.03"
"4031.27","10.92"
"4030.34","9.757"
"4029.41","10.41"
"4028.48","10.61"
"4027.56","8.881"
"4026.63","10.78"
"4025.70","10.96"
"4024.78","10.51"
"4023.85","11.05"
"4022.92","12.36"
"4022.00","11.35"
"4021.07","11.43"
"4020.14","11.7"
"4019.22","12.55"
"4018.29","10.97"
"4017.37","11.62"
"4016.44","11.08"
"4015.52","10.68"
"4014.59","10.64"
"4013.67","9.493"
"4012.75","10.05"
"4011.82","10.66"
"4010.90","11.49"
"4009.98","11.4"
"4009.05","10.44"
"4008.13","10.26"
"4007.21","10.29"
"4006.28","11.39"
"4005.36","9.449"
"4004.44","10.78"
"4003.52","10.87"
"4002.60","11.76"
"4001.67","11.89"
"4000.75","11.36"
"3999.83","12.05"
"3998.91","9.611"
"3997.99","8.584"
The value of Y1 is 10.67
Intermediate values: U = 11.2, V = 10.2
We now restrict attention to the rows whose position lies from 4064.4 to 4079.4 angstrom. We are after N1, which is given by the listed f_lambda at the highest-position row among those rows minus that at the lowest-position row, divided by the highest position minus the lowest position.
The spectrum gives 0.022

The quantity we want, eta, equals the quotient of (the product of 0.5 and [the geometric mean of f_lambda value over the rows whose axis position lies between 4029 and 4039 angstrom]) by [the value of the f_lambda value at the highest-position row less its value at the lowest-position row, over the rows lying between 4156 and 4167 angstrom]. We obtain 3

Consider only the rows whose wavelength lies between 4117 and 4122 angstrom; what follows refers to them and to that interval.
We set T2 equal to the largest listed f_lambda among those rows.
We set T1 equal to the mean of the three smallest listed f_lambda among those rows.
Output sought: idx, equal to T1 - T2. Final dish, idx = -0.5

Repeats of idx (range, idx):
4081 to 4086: -0.5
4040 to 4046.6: -2.1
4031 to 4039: -2.3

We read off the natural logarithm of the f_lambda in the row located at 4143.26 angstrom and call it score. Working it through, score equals 2.25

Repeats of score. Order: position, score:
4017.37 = 2.45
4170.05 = 2.29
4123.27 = 2.28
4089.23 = 2.41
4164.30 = 2.40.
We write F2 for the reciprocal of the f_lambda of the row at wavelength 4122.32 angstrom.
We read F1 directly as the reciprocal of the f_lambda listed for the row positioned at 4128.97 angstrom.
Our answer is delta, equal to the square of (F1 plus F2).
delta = 0.037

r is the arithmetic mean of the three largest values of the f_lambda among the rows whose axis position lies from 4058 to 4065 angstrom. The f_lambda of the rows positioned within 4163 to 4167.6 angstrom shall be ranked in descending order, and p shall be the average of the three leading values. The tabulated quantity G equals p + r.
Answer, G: 22.3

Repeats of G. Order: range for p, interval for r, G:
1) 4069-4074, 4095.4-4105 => 27.1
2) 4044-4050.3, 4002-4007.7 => 22.6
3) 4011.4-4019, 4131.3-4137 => 22.1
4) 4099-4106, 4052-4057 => 27.0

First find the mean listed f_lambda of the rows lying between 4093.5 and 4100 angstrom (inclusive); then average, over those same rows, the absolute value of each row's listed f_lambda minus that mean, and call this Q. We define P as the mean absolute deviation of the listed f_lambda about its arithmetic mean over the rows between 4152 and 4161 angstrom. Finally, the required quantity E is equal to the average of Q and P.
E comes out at 0.51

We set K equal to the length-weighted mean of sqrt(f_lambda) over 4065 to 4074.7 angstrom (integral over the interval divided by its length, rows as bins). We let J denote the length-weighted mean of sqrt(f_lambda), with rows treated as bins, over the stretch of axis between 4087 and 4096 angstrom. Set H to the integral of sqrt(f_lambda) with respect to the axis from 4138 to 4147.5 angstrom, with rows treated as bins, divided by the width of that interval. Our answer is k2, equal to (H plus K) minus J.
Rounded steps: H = 3.22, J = 3.13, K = 3.28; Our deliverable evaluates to 3.37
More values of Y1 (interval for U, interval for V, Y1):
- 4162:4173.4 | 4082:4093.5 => 10.23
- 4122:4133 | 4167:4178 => 10.11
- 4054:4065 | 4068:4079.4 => 10.38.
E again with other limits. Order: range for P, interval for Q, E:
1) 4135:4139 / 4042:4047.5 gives 1.01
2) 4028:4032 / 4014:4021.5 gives 0.42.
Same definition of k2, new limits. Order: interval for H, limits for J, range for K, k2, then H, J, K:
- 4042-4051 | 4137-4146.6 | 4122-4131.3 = 3.21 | 3.23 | 3.17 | 3.15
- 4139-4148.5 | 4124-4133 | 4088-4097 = 3.18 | 3.20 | 3.15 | 3.12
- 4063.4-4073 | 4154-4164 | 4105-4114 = 3.11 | 3.24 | 3.16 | 3.03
